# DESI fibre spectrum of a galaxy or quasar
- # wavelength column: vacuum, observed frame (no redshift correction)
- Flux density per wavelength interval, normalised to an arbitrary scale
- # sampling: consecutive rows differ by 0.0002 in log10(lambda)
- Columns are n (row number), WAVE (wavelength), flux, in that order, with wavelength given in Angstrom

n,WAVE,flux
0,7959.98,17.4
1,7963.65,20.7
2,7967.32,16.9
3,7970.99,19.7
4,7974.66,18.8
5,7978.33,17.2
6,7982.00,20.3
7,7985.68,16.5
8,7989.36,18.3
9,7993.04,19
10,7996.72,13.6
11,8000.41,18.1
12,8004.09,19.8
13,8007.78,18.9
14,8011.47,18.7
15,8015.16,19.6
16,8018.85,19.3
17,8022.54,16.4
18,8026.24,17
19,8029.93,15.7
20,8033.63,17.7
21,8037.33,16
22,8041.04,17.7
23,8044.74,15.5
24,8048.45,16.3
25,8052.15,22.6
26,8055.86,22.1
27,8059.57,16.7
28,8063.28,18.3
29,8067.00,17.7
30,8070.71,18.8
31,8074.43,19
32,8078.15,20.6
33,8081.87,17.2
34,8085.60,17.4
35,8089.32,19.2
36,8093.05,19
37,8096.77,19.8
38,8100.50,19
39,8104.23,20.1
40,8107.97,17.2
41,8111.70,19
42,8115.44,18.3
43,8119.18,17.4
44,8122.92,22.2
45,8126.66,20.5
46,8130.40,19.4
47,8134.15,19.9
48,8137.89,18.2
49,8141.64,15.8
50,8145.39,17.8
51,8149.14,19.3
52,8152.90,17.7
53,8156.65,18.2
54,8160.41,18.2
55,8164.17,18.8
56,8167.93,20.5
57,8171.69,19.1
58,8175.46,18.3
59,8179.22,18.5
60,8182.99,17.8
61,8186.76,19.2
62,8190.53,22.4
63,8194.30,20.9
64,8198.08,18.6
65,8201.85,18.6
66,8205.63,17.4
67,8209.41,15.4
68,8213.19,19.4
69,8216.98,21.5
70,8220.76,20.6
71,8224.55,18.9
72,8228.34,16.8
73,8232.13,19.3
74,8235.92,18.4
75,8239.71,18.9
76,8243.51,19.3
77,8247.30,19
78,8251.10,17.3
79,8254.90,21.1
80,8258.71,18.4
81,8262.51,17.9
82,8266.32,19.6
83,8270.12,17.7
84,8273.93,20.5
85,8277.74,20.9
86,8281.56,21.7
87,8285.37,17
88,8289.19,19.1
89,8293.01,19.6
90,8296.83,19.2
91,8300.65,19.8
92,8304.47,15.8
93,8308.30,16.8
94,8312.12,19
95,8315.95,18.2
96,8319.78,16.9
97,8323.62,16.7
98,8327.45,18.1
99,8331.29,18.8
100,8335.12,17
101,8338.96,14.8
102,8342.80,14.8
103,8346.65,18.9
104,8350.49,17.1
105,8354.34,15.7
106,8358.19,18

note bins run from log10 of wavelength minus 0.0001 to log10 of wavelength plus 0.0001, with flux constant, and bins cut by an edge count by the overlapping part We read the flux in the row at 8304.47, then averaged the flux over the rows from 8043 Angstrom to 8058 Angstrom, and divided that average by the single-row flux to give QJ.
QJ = 1.210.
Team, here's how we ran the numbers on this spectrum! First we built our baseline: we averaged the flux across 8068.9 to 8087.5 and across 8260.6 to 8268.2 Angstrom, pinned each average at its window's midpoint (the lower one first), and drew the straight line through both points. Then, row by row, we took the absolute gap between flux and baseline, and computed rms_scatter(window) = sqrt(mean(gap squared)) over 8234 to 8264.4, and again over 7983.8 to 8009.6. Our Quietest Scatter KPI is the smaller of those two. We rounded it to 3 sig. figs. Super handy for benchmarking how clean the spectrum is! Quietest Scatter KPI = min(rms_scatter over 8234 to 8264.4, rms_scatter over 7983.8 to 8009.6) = 1.06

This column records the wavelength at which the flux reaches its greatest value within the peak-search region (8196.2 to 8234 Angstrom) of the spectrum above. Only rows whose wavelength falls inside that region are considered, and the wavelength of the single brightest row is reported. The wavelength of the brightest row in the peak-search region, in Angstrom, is 8216.98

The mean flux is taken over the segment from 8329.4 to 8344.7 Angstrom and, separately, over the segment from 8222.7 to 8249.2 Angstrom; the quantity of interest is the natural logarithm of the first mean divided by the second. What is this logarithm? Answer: -0.13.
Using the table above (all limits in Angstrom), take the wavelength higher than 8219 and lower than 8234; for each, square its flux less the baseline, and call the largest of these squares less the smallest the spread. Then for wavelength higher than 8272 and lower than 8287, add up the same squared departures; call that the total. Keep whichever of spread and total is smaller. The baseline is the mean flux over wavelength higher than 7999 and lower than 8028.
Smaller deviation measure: 4.3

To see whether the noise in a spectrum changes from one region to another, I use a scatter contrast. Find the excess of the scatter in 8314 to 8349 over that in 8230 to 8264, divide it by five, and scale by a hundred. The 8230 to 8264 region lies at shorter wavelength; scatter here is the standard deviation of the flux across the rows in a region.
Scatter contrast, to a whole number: 9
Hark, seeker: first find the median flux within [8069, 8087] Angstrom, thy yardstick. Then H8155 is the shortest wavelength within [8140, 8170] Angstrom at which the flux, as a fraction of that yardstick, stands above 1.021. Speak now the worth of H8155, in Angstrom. 8149.14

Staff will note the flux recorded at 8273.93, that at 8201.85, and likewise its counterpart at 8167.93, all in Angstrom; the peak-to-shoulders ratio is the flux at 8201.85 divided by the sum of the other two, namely 0.45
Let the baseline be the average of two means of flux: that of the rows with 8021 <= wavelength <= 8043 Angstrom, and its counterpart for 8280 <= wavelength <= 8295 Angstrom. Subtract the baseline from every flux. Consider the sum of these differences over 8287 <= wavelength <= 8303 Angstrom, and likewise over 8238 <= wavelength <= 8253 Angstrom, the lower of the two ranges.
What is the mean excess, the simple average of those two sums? 4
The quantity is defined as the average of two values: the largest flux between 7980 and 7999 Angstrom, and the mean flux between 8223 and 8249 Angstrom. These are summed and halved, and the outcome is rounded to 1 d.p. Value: 19.5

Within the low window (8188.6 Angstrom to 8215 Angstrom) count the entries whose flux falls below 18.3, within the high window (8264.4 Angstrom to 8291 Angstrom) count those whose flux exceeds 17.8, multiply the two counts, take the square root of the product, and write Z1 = 3.2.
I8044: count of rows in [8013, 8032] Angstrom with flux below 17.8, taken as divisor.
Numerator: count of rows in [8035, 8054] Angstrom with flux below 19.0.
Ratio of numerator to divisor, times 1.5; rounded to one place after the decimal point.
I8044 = 2.0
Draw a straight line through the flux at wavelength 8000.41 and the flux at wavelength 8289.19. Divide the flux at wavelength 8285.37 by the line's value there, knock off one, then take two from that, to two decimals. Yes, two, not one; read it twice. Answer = -2.11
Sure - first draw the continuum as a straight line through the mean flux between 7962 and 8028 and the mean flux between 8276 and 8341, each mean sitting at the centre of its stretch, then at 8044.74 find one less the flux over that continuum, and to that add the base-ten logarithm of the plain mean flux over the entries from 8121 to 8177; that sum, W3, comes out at 1.43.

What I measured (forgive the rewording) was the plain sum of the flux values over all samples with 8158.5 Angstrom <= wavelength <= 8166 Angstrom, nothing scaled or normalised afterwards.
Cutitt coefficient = 37.0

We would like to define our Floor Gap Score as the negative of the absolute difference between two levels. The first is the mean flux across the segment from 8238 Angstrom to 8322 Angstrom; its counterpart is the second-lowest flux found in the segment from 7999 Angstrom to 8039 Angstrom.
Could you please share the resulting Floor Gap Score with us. -2.8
